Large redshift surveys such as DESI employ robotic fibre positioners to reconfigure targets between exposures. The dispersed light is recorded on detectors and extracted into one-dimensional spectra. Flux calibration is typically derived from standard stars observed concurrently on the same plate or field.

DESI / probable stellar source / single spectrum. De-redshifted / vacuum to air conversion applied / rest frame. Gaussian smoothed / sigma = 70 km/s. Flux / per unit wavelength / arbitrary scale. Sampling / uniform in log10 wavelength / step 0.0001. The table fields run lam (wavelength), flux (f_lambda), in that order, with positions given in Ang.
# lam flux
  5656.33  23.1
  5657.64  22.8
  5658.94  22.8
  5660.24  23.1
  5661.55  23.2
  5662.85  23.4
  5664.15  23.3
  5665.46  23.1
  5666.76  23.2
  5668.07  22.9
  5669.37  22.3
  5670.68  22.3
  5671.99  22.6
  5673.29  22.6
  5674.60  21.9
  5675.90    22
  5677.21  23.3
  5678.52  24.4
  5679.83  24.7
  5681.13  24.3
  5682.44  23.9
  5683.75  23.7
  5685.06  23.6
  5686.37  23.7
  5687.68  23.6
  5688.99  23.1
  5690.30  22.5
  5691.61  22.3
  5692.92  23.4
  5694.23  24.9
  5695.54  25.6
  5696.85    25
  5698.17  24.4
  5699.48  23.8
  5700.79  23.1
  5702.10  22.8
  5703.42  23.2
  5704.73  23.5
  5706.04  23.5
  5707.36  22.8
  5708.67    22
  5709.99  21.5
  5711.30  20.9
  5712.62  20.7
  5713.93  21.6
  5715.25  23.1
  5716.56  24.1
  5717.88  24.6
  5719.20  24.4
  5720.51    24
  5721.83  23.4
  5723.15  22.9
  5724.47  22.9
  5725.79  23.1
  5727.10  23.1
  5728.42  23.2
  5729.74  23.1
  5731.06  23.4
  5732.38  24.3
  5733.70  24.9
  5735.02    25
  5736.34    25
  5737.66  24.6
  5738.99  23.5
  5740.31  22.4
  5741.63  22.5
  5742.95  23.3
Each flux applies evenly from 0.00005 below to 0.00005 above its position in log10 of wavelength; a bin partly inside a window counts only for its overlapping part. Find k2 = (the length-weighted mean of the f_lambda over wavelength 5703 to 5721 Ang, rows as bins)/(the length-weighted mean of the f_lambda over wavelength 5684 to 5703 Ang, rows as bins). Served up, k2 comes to 0.96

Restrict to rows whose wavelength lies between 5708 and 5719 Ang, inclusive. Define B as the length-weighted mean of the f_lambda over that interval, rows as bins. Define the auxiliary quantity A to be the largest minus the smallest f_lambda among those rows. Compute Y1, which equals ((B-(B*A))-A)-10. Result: -79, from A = 3.9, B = 22.4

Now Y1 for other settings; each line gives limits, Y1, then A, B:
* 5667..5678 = -20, 1.4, 22.5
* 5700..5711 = -35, 2.0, 22.8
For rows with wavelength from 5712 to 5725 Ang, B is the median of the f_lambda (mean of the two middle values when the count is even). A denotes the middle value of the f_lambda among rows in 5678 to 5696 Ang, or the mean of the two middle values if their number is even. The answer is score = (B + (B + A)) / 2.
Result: 35.1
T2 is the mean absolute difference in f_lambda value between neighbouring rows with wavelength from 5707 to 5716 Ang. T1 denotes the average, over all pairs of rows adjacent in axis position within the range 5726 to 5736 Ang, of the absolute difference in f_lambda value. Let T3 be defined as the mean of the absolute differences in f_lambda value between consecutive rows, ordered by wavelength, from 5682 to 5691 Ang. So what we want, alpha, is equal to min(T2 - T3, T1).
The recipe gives 0.35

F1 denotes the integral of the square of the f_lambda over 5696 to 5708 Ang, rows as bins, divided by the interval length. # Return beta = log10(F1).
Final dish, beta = 2.75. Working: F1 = 557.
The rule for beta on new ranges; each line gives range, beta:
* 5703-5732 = 2.72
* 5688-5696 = 2.75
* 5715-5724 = 2.75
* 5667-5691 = 2.73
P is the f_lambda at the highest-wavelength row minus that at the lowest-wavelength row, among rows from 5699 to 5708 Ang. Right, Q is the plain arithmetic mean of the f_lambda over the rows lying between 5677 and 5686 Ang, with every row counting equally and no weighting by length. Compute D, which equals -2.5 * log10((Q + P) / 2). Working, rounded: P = -1.0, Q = 24.0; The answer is -2.651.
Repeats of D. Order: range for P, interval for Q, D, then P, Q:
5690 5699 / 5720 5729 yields -2.748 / 1.9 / 23.2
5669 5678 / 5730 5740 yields -2.759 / 1.0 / 24.4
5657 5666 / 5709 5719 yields -2.635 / 0.3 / 22.4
